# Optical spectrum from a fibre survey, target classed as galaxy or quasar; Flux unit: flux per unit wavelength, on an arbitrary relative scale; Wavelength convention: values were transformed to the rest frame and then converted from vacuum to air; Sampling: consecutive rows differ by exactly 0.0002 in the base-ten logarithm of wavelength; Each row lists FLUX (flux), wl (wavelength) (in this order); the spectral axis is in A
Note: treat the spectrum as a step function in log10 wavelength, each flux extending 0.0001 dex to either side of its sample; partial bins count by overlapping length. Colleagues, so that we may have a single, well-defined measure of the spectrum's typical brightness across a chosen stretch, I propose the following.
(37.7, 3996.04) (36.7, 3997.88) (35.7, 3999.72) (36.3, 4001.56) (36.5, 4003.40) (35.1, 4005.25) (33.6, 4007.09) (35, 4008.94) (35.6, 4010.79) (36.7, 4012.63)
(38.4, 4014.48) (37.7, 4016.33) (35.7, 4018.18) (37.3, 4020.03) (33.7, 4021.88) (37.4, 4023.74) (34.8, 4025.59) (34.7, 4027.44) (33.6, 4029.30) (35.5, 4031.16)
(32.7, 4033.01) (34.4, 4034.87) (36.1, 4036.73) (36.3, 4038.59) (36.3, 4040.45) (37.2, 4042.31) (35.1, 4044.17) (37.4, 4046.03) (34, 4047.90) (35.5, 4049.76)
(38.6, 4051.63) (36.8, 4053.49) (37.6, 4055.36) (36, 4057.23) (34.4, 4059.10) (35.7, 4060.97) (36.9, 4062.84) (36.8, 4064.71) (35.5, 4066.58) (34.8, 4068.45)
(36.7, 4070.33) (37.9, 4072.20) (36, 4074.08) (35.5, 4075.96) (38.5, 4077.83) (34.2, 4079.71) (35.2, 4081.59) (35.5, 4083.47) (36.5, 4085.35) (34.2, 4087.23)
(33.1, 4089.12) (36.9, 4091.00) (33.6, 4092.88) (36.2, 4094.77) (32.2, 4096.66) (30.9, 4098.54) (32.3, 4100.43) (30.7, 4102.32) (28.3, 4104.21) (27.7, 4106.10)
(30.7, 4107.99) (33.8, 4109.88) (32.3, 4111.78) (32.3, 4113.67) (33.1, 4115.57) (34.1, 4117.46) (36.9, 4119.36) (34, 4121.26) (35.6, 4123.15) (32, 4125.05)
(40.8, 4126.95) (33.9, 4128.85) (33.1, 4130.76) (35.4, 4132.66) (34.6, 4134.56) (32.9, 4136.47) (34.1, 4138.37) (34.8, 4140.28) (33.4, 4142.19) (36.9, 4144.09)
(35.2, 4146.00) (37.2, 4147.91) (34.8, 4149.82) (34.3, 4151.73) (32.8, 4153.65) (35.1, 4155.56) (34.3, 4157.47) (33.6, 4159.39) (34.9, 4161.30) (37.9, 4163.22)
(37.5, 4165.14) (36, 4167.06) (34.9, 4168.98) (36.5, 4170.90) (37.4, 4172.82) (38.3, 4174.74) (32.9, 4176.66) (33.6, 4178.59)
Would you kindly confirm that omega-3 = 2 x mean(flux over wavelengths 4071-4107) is 68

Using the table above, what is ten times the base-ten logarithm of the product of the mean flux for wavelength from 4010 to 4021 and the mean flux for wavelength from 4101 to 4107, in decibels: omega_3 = 30.3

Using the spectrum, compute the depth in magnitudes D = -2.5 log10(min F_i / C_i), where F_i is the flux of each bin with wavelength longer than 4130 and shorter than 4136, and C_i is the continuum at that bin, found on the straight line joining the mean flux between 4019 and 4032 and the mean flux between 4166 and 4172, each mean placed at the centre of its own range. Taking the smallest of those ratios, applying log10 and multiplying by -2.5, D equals 0.08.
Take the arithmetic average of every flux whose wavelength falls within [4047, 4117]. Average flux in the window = 34.5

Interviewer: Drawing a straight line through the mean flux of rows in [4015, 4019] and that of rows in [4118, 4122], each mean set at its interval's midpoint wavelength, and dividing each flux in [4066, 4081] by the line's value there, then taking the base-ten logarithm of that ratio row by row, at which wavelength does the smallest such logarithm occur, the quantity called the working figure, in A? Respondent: 4079.71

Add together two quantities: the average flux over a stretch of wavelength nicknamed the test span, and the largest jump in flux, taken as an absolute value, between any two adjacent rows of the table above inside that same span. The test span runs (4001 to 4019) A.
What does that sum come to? 38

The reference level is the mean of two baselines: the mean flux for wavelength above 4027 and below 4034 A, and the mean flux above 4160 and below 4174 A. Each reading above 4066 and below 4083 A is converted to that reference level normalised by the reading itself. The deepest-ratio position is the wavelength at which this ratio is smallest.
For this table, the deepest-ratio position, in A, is 4077.83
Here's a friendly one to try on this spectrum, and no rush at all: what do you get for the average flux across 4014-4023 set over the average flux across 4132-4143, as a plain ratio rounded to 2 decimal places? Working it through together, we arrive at 1.07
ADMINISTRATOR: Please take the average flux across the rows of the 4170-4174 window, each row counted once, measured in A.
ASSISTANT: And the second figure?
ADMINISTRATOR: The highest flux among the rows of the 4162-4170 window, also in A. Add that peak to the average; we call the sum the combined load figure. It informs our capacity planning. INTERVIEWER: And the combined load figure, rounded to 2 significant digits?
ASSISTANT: 75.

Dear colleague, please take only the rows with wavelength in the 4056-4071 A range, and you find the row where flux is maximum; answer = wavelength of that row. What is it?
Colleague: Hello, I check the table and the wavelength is 4062.84 A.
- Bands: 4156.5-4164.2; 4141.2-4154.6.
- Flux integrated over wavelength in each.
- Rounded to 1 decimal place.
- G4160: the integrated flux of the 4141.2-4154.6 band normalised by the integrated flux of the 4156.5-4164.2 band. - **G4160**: 1.7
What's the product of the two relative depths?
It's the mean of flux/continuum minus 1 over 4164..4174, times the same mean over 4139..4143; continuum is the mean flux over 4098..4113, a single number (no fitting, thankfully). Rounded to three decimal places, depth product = 0.019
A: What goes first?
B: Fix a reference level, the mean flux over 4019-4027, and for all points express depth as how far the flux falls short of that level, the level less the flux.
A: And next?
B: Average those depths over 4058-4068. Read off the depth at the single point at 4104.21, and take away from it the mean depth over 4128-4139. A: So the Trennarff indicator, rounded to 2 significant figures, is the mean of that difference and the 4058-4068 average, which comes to 2.8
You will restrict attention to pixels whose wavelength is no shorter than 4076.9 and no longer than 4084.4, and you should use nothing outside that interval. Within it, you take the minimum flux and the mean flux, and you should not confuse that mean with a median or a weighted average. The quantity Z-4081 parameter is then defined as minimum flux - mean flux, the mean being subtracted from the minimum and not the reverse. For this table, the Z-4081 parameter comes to -1.6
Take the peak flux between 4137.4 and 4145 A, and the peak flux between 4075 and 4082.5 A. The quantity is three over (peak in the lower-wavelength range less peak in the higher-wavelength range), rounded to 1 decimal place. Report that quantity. 1.9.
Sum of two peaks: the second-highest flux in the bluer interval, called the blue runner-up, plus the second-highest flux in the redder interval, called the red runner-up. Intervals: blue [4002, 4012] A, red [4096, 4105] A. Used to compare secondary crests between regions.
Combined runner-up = 68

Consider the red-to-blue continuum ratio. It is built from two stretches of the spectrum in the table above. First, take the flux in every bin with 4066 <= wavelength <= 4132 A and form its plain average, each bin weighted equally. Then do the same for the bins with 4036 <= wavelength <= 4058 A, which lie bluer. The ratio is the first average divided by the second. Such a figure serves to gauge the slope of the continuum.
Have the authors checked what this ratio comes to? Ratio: 0.94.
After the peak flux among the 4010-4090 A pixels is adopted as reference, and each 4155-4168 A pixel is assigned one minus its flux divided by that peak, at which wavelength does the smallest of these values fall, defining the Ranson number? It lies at 4163.22 A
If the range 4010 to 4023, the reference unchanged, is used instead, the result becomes 4014.48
